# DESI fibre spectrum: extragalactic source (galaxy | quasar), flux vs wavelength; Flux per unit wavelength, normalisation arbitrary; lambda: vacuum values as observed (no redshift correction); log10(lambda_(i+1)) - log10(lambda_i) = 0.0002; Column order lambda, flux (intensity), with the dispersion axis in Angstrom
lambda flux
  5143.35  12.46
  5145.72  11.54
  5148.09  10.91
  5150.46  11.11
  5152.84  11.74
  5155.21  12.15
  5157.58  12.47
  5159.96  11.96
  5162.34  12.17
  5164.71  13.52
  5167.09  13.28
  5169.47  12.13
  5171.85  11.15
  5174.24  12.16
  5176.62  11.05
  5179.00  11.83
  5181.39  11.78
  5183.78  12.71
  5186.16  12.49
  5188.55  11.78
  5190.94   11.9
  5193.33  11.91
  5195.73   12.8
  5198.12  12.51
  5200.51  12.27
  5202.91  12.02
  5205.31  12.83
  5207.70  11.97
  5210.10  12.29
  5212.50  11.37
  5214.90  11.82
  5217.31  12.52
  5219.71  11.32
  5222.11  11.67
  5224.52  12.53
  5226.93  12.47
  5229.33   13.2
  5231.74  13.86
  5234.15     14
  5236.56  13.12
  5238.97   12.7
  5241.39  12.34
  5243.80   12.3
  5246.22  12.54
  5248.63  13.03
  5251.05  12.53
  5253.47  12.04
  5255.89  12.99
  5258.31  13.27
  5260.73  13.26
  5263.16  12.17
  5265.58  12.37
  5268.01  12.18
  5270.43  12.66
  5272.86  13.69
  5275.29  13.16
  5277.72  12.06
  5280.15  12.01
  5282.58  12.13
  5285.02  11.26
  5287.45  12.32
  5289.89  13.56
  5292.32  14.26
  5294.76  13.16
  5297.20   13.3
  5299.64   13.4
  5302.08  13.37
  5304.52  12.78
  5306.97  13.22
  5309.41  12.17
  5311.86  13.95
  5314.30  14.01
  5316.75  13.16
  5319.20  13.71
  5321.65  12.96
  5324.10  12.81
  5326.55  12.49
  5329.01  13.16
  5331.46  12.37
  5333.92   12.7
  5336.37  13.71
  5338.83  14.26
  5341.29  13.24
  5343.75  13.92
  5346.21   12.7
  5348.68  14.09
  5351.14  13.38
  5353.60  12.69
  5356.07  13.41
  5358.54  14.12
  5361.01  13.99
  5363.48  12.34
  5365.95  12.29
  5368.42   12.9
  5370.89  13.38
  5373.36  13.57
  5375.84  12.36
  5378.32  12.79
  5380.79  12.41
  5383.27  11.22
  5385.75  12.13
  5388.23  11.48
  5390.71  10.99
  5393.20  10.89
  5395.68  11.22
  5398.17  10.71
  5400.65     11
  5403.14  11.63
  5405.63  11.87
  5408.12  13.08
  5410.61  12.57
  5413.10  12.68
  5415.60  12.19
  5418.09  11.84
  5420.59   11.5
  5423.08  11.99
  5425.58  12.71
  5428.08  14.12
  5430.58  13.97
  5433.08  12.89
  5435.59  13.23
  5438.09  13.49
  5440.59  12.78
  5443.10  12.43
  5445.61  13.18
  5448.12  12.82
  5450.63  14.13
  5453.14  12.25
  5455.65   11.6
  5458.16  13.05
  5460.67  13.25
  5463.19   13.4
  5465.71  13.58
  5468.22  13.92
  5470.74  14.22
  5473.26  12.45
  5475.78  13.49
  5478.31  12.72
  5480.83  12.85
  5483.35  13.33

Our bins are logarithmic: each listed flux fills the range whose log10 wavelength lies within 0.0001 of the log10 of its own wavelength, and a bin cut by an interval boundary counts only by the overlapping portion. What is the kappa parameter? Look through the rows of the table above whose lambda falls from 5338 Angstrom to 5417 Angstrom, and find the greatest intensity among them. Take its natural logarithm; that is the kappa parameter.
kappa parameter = 2.66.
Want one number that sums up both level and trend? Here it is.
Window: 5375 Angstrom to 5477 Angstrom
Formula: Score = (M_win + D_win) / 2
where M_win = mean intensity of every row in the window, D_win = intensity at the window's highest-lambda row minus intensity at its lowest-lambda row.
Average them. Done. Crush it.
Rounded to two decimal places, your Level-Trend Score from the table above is 6.83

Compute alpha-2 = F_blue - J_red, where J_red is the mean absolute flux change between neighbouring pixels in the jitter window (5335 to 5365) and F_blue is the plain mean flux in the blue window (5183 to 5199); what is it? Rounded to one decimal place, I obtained 11.4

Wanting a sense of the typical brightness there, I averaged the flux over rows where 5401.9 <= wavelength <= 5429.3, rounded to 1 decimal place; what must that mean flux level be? 12.4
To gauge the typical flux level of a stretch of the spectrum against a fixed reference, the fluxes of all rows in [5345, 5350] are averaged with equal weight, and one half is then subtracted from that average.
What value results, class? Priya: 12.9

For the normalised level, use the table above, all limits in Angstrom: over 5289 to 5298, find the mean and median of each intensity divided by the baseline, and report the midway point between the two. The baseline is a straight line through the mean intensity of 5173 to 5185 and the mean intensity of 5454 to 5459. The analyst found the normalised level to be 1.12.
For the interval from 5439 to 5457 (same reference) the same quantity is 1.04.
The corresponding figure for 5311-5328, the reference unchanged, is 1.09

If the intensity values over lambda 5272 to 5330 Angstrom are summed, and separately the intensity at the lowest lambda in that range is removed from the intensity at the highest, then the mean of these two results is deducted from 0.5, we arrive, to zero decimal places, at -155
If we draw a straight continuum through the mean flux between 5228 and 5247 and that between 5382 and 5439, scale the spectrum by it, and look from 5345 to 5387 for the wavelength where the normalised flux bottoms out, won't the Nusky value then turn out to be 5383.27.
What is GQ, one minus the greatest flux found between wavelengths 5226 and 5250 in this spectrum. -13.0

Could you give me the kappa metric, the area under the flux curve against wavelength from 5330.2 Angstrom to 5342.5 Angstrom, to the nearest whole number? 163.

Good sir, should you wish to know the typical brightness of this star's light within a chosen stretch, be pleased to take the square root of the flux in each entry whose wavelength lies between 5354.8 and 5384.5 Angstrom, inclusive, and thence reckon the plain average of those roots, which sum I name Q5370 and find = 3.59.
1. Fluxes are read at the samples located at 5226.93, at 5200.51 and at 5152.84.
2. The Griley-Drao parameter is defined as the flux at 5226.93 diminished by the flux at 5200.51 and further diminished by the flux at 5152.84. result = -11.5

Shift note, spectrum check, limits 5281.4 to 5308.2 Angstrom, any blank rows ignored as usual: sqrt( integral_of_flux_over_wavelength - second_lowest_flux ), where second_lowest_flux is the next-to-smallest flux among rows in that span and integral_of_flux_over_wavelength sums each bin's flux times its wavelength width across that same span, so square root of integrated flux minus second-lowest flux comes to 18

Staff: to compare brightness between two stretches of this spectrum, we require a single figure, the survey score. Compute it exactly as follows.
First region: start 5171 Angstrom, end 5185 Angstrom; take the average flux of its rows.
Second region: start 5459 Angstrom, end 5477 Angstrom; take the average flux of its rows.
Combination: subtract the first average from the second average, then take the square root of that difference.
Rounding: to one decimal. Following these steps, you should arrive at 1.3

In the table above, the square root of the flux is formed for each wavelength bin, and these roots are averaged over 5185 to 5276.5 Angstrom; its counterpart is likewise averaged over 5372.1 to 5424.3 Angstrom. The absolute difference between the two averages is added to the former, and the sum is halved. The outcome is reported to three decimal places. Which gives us 1.813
